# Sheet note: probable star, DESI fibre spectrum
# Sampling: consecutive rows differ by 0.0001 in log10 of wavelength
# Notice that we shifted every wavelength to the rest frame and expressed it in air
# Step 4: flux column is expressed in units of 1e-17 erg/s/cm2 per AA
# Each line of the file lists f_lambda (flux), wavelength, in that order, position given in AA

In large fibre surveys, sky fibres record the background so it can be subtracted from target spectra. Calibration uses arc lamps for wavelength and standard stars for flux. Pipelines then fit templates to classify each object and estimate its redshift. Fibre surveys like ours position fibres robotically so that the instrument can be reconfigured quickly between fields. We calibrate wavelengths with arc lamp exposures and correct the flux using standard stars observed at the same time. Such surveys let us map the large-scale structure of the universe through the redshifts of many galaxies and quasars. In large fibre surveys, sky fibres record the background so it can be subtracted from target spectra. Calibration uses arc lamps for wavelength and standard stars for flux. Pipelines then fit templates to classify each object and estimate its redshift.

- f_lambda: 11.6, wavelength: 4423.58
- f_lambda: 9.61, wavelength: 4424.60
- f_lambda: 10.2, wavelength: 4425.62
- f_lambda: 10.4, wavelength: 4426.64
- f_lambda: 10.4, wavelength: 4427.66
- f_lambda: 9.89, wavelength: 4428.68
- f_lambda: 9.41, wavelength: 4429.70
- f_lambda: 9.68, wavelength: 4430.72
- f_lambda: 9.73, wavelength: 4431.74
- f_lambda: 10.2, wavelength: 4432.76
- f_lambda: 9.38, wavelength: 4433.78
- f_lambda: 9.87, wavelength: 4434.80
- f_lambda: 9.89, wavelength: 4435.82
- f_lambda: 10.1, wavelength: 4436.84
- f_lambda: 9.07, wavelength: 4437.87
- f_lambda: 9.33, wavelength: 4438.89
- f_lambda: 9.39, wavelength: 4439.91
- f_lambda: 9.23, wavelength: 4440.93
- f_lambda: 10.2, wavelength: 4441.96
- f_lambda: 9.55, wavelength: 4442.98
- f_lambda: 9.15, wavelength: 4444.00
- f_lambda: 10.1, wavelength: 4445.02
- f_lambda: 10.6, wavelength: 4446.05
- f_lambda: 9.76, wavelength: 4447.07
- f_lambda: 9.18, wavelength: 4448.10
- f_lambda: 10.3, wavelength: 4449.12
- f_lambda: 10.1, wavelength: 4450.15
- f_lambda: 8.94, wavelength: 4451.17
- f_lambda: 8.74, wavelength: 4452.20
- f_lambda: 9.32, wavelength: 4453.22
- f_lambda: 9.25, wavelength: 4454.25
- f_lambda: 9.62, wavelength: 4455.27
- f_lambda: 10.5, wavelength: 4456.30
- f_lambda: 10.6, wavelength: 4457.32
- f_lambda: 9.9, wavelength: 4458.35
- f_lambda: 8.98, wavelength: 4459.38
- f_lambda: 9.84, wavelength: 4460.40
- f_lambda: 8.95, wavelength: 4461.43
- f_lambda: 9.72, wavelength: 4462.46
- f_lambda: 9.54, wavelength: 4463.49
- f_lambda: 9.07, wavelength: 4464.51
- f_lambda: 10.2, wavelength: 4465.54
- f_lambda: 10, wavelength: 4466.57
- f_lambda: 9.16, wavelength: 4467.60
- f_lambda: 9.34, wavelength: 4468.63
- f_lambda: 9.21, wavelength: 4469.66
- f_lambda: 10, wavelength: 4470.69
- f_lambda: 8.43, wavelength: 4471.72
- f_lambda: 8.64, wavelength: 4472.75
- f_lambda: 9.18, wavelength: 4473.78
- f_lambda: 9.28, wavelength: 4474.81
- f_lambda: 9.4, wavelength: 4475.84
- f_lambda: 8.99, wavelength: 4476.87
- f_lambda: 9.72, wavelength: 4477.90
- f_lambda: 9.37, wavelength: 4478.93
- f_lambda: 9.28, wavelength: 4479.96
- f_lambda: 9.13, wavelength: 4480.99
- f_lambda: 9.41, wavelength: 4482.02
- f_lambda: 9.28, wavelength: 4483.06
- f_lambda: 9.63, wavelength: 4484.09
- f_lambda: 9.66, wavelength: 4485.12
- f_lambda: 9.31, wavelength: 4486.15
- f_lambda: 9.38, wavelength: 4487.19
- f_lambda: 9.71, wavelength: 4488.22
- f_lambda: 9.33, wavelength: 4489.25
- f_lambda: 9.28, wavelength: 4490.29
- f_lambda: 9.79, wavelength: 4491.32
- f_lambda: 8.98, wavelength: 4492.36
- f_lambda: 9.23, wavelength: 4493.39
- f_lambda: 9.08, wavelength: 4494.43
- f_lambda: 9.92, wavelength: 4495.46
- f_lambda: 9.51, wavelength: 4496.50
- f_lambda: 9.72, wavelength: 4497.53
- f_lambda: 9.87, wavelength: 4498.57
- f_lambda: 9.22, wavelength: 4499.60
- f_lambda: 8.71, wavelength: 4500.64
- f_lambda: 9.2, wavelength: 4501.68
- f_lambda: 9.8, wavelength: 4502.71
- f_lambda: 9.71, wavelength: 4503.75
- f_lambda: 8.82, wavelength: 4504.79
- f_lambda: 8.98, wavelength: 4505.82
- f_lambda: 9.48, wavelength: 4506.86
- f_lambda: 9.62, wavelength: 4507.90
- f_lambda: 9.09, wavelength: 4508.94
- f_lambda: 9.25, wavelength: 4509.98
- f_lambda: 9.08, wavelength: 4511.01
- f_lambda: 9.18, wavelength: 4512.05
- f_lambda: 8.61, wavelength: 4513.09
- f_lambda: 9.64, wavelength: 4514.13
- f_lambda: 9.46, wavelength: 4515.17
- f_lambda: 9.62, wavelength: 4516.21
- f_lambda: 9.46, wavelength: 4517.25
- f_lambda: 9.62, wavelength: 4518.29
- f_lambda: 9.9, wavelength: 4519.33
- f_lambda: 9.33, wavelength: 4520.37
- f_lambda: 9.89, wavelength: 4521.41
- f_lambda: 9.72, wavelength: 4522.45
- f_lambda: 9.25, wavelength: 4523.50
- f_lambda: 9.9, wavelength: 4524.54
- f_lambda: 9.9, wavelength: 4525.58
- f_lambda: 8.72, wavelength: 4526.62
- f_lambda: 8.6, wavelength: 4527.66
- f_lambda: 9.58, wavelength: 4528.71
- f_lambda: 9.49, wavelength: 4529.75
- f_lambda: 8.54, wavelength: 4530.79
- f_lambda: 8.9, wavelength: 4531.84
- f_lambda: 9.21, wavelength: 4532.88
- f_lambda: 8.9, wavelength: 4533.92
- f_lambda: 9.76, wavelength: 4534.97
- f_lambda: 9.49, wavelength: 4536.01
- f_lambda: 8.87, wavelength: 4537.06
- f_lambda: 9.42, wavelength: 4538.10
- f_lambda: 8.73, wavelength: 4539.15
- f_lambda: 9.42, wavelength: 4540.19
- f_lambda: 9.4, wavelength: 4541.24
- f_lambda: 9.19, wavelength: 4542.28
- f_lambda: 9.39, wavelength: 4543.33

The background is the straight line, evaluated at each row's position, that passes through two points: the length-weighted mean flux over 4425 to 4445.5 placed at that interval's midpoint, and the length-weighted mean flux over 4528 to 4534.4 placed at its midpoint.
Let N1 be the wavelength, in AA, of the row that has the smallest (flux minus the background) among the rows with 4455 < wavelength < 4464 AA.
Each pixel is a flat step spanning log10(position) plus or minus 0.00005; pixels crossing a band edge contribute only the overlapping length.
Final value 4461.43 AA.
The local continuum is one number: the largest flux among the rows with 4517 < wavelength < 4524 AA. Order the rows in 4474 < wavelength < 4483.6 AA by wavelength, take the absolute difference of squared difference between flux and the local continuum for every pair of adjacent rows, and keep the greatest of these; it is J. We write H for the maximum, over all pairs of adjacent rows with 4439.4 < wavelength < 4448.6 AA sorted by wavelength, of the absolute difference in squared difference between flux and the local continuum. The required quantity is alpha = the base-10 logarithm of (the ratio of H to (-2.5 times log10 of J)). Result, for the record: 0.3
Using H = 0.52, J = 0.80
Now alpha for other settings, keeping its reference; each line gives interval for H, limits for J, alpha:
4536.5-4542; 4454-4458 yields 0.0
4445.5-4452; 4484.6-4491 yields -0.2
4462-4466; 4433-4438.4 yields 0.1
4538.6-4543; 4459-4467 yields 1.0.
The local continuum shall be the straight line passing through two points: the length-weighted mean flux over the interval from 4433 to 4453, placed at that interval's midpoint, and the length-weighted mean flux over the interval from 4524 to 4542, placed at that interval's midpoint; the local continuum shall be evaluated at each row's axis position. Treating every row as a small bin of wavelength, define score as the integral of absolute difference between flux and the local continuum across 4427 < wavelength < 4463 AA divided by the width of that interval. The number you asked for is 0.43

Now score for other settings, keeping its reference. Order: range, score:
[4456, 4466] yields 0.50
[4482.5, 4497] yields 0.23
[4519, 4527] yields 0.44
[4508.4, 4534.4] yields 0.35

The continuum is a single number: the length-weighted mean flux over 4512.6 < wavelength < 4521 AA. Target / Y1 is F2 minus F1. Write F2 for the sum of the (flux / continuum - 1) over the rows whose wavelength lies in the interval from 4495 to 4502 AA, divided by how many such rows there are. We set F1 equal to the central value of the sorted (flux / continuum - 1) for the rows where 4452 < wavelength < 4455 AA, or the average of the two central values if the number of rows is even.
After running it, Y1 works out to 0.02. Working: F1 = -0.023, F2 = 0.00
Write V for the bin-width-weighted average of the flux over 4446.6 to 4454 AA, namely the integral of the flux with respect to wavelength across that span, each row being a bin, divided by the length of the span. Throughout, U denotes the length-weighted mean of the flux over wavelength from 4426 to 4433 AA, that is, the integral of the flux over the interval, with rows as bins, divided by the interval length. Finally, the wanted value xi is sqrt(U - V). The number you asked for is 0.70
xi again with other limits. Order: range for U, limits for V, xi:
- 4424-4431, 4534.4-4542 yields 0.82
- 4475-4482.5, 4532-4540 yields 0.37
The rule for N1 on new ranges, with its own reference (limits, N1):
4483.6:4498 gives 4492.36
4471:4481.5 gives 4471.72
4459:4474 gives 4471.72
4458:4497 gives 4471.72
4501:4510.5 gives 4504.79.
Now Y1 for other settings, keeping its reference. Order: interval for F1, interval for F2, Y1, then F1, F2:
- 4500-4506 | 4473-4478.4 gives 0.02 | -0.040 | -0.02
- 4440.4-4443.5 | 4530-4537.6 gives -0.05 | 0.009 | -0.04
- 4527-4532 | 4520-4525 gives 0.08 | -0.060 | 0.02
